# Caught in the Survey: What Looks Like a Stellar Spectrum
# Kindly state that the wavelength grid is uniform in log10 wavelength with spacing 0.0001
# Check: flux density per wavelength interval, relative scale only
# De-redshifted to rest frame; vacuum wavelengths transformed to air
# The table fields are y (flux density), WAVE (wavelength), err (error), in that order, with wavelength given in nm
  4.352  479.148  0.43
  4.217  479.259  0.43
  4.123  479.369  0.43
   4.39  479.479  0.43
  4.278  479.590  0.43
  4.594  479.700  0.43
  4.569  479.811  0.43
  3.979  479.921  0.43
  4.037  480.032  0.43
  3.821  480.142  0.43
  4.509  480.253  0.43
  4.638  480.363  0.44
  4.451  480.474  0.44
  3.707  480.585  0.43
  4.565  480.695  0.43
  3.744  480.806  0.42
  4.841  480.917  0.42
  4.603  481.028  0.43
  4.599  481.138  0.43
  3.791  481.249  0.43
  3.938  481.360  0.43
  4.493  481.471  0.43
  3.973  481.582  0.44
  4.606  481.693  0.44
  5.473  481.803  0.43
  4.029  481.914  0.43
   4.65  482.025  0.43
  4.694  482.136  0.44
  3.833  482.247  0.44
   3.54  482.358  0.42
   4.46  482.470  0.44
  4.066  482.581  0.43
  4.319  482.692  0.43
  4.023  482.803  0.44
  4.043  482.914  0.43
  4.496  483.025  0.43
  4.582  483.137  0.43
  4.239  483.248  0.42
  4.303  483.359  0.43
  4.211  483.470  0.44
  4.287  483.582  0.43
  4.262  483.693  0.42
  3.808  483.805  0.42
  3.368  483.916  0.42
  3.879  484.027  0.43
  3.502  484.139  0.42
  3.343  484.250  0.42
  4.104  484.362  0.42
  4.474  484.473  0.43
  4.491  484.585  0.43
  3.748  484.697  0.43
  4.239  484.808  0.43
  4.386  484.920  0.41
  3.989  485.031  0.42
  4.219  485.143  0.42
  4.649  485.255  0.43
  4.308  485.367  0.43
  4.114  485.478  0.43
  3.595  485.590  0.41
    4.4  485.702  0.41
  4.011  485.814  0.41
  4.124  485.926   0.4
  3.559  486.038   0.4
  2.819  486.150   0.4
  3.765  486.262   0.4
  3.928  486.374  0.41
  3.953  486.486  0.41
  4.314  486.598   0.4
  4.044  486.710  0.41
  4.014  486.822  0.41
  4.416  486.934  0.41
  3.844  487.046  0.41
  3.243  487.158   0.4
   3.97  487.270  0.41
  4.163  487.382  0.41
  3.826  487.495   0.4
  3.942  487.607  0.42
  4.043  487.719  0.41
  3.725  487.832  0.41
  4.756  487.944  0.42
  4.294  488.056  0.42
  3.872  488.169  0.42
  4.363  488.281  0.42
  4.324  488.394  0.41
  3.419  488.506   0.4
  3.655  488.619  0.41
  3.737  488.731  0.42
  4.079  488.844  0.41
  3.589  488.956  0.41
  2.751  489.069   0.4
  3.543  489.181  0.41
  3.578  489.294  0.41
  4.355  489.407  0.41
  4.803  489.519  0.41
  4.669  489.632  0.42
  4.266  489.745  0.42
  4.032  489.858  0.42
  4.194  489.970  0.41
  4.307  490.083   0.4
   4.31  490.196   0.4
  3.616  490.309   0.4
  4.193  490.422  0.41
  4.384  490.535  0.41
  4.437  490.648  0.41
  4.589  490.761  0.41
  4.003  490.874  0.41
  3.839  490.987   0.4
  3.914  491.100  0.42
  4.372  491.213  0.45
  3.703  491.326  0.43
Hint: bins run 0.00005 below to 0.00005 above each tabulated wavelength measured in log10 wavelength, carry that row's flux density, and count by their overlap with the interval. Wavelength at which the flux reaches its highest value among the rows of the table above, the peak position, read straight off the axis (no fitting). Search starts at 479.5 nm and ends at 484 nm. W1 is 481.803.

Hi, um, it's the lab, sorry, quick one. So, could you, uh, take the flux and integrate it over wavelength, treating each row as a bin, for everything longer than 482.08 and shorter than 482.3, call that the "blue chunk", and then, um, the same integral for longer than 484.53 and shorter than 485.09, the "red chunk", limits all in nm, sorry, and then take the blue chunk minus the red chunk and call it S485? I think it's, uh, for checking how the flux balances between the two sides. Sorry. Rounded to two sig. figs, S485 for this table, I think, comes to -1.4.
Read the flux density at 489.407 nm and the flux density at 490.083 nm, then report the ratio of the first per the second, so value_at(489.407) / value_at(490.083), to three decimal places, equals 1.011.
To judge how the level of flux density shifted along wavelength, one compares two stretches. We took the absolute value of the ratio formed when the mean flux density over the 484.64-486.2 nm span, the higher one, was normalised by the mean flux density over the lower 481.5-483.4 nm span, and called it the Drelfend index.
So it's 0.93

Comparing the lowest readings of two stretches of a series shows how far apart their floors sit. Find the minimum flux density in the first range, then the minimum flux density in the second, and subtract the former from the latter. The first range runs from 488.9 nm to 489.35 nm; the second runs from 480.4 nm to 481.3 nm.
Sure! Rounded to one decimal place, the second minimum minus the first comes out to 1.0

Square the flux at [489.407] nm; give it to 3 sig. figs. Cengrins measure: 19.0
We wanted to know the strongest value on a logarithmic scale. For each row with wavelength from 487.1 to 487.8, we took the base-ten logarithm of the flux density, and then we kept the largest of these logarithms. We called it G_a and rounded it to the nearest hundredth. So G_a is 0.62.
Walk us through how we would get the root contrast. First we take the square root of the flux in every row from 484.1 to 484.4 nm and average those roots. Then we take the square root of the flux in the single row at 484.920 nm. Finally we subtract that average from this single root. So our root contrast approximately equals 0.19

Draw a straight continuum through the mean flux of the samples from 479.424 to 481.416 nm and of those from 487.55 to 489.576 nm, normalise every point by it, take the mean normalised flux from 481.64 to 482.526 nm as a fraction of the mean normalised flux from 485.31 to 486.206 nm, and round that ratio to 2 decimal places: 1.10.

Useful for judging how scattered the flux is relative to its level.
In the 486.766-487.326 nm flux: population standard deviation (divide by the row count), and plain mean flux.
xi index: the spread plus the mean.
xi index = 4.28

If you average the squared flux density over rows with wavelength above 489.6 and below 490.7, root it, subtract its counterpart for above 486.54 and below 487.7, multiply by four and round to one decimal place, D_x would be 1.0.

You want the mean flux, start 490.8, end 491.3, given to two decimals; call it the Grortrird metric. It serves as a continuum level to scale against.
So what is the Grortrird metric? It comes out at 4.03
